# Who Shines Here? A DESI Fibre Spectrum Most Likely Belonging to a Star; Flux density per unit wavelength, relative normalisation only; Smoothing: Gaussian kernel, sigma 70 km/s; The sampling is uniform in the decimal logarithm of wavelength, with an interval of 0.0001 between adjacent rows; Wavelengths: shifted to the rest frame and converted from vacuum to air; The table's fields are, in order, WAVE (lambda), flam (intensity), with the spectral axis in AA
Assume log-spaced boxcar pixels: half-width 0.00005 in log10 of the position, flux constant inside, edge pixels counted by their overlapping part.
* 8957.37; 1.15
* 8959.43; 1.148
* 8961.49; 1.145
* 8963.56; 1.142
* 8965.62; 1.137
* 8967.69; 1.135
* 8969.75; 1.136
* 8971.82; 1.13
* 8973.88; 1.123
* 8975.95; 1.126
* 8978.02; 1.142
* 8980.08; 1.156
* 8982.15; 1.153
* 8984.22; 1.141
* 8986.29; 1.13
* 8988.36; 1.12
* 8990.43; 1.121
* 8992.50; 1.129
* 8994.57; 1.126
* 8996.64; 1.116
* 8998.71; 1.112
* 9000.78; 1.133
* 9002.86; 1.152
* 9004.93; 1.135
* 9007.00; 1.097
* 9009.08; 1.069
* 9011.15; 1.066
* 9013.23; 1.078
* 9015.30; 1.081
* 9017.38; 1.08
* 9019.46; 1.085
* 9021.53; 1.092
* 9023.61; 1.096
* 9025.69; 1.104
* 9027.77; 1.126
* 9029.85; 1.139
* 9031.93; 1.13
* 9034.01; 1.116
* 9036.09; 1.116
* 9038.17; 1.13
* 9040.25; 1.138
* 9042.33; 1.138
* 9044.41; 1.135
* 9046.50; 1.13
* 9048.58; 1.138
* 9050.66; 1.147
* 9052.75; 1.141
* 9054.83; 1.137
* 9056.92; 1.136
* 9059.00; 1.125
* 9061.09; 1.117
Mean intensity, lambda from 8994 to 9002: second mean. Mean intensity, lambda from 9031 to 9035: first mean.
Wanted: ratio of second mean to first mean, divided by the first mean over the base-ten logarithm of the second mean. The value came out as 0.044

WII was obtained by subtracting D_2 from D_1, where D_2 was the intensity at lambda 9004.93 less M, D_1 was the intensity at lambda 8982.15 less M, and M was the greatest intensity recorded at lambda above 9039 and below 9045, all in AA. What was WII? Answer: 0.018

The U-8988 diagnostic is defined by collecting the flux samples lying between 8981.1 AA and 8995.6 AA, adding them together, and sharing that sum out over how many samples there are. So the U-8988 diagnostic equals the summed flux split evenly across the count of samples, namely 1.131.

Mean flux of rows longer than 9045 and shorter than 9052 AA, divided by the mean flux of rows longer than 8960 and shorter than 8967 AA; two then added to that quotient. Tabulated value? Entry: 3.00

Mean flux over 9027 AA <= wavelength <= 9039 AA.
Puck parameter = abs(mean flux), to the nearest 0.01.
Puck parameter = 1.13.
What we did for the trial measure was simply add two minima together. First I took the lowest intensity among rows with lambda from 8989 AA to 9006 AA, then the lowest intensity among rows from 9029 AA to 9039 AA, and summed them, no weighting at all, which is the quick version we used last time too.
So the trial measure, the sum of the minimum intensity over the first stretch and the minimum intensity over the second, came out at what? 2.23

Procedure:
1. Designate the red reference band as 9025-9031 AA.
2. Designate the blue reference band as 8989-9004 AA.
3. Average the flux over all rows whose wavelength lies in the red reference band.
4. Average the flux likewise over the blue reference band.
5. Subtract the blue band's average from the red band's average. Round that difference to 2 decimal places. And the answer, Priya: 0.00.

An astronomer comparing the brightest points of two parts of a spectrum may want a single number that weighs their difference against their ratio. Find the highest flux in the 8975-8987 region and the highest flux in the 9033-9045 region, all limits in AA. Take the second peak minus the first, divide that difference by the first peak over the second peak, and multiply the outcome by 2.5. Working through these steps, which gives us -0.04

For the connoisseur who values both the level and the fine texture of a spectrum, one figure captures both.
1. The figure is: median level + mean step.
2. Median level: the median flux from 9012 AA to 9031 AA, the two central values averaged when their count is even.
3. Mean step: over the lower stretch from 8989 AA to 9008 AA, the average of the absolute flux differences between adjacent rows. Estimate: 1.11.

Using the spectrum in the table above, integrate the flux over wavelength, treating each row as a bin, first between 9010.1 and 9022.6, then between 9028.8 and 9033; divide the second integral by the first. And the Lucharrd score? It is 0.35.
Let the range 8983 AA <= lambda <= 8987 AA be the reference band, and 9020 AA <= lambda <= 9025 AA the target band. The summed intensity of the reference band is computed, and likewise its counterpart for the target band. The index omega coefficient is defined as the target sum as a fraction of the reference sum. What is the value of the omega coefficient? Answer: 0.96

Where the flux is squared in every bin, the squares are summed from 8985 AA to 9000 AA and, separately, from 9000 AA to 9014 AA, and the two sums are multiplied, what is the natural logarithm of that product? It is 4.32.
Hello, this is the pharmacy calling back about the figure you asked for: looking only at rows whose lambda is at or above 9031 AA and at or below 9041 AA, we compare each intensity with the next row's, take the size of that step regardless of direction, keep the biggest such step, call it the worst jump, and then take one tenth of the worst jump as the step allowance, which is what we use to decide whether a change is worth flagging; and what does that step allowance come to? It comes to 0.0014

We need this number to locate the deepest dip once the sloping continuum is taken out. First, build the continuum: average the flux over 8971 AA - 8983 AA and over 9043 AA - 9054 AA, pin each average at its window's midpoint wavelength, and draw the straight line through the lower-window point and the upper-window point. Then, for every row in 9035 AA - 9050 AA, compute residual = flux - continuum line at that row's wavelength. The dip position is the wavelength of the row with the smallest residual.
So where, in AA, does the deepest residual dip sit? 9036.09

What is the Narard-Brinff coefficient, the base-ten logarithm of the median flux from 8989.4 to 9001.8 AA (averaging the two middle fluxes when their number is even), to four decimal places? 0.0506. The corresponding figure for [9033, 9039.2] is 0.0477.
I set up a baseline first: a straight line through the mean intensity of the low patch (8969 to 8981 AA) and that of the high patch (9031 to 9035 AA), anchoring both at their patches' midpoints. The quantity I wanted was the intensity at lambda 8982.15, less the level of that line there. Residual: 0.02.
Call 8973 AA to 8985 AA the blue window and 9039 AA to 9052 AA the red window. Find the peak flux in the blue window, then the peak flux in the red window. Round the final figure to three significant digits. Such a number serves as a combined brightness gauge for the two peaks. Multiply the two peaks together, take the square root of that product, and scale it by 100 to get 115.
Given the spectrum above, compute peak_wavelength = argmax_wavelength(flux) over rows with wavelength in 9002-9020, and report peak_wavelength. 9002.86 AA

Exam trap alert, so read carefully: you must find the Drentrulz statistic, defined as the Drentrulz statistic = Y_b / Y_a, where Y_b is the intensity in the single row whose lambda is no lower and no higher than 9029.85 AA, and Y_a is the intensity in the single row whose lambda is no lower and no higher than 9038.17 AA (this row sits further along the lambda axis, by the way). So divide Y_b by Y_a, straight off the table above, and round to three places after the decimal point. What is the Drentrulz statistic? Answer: 1.008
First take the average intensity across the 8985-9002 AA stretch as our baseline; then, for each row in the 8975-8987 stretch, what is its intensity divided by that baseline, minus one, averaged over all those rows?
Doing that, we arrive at 0.016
